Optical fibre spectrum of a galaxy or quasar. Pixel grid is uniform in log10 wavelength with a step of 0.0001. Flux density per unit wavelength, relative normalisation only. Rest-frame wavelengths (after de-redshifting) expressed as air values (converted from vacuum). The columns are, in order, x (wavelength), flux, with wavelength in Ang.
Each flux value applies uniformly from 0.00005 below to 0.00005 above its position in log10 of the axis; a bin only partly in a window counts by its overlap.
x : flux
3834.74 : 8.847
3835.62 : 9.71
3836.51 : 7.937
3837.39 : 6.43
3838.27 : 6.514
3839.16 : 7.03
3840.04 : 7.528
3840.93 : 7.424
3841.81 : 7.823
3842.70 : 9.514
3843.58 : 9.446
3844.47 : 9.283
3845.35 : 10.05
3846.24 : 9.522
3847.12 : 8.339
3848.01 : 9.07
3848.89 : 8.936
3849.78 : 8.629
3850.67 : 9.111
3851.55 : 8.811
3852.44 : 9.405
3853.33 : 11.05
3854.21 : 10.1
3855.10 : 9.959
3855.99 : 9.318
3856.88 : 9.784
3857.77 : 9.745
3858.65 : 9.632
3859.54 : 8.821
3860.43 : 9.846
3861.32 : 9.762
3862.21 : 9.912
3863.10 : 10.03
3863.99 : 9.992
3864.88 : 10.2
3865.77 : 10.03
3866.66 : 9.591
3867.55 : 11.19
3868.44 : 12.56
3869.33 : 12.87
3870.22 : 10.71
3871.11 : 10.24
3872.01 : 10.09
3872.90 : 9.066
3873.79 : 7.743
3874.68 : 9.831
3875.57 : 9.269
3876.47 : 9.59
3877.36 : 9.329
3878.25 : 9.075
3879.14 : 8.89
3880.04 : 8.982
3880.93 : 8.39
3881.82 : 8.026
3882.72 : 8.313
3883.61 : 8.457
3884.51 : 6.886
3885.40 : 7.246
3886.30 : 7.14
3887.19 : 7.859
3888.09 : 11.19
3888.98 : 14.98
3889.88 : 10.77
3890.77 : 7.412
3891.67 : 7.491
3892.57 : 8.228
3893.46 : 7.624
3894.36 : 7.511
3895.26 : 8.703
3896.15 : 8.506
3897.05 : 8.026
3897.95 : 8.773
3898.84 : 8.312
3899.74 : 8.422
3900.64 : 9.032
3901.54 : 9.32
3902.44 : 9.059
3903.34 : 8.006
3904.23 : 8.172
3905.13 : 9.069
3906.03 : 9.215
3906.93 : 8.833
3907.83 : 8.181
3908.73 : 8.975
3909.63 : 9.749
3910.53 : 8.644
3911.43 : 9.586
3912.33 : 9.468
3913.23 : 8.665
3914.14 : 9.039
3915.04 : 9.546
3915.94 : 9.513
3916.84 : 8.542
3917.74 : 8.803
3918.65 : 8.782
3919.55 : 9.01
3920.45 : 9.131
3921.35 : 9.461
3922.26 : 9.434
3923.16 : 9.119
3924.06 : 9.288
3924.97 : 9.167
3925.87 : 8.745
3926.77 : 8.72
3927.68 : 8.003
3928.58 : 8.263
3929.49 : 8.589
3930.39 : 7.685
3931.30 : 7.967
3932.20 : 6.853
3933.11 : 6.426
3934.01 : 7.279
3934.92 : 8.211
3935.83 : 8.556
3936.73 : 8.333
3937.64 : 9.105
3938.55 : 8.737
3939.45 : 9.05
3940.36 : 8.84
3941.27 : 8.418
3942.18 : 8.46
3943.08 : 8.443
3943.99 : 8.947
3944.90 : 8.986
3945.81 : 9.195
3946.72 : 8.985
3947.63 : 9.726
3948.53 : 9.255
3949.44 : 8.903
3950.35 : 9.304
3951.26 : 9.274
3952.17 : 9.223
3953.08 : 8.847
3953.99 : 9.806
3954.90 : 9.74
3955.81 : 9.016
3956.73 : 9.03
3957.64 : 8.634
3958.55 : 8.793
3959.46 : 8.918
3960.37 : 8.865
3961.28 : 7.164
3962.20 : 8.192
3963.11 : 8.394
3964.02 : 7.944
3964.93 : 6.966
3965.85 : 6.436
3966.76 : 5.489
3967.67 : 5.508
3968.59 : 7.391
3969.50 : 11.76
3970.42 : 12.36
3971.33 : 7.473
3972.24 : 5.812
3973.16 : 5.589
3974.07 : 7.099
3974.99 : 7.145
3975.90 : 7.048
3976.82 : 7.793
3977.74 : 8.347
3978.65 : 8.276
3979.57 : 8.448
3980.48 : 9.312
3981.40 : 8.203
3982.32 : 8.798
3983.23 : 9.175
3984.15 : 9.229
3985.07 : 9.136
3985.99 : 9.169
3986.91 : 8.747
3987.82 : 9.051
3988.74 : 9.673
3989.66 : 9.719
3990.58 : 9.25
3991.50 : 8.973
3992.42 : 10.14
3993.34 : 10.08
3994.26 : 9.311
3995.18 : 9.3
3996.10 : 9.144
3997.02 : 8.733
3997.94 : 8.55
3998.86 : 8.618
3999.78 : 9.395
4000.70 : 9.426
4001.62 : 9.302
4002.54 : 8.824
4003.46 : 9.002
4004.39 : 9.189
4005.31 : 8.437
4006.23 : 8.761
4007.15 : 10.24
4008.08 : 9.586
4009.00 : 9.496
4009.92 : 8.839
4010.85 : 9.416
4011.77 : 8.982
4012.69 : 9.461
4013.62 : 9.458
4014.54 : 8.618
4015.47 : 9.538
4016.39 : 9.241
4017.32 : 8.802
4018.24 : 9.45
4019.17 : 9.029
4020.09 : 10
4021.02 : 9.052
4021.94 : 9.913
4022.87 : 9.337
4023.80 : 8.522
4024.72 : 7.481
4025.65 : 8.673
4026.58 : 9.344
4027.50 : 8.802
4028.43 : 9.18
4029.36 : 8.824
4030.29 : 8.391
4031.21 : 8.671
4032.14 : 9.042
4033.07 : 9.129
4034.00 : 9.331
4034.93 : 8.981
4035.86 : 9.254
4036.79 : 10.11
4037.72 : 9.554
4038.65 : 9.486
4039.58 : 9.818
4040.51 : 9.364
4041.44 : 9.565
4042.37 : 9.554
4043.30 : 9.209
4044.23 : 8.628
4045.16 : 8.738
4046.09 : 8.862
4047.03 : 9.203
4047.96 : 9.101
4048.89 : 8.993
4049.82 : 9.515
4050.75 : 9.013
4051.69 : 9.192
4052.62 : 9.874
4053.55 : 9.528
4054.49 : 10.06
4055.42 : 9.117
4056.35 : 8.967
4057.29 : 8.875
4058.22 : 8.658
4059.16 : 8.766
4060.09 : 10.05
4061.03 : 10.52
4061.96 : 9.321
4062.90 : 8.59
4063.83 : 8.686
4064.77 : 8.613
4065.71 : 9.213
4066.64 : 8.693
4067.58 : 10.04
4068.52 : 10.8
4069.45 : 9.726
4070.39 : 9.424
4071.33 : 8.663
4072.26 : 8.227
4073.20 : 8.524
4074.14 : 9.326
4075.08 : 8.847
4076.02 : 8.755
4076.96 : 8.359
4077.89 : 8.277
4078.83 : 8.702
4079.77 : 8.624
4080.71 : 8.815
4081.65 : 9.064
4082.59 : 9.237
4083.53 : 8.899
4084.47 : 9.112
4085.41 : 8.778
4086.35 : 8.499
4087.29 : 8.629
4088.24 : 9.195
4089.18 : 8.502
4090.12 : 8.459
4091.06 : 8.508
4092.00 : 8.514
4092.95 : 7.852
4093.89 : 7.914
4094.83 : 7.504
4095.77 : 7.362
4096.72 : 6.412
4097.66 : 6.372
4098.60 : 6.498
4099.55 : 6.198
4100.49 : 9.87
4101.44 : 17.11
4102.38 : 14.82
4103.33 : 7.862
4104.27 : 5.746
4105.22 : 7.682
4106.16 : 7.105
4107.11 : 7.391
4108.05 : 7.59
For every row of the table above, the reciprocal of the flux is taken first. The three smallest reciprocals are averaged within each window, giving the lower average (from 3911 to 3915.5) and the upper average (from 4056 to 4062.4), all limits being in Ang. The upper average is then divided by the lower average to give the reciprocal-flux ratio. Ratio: 0.96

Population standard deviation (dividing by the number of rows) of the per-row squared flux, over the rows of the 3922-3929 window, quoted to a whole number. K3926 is 8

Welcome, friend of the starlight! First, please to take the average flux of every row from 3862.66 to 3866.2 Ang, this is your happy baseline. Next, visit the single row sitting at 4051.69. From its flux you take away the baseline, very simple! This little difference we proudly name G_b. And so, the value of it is -0.87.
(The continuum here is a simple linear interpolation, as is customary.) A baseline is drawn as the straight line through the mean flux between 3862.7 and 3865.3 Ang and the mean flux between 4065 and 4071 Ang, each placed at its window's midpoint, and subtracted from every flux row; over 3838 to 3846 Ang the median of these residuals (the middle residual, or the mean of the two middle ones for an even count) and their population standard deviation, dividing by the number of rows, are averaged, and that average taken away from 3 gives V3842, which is 3.54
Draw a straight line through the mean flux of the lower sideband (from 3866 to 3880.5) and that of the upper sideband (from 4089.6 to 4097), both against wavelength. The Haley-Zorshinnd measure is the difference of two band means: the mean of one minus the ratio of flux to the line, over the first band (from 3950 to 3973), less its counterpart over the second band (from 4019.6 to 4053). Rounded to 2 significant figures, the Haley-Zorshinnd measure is 0.17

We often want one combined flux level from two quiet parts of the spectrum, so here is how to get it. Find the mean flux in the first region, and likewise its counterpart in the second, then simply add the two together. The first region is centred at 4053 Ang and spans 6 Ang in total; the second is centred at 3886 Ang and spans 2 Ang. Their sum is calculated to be 16.7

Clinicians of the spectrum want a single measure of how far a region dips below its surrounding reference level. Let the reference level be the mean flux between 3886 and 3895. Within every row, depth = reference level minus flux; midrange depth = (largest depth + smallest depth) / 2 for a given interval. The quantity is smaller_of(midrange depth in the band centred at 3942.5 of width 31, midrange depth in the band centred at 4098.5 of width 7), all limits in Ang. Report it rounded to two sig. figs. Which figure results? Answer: -2.6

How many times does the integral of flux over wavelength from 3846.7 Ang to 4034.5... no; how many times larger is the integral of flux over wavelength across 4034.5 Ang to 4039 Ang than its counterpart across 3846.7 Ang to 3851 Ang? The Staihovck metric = 1.13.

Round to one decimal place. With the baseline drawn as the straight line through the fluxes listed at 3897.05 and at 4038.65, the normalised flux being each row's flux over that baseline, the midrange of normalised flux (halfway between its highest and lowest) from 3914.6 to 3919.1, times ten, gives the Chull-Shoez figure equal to 11.0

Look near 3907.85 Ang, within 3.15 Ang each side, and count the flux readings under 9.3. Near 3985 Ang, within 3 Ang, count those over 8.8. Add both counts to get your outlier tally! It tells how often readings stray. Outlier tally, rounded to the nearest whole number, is 11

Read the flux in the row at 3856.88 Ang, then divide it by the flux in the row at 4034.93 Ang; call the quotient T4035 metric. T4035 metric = 1.09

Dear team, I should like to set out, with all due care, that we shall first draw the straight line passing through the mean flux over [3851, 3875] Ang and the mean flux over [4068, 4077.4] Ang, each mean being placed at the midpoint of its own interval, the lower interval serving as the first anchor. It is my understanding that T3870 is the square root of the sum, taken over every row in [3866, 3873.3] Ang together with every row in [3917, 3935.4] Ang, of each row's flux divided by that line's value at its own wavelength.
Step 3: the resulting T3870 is 5.1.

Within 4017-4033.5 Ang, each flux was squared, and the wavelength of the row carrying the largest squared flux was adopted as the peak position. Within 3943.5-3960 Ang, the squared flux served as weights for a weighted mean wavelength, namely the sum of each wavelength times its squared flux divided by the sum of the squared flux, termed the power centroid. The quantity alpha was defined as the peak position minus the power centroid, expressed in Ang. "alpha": 68.4 Ang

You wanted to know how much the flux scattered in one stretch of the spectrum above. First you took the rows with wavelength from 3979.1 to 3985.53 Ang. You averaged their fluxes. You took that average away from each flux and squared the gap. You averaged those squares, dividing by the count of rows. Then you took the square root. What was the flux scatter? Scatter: 0.40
